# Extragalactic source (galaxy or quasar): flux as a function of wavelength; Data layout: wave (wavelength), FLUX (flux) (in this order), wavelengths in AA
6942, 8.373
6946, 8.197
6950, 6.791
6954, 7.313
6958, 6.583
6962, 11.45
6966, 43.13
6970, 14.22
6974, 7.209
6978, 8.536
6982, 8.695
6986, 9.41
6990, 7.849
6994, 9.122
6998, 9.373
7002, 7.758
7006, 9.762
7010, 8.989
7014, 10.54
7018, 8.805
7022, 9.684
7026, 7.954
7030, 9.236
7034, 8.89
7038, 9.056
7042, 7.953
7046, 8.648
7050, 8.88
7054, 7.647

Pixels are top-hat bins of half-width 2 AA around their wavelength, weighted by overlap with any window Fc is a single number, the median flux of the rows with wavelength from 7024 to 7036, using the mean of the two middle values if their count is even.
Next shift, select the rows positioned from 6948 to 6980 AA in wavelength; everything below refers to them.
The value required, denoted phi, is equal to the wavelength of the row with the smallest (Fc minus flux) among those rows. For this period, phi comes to 6966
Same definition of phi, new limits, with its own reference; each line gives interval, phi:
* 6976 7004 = 6986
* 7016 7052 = 7022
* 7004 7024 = 7014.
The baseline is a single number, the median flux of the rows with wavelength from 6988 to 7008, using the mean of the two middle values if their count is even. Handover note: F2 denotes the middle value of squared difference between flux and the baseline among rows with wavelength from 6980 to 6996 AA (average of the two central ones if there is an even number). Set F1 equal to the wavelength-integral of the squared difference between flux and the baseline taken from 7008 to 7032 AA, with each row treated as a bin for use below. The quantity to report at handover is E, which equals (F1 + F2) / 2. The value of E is 8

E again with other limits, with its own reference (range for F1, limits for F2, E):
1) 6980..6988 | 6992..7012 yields 1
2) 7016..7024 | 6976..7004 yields 1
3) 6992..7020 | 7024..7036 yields 9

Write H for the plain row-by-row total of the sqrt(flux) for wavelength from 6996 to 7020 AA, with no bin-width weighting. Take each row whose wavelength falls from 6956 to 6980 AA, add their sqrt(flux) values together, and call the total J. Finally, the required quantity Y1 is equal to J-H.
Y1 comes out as 4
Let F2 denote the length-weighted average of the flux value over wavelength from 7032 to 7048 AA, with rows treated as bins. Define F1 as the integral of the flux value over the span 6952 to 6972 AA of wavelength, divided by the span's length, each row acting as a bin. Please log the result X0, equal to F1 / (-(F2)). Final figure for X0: -1.91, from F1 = 16.5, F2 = 8.6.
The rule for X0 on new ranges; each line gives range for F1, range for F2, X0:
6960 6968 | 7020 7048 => -3.11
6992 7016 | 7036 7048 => -1.08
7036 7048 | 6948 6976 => -0.62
